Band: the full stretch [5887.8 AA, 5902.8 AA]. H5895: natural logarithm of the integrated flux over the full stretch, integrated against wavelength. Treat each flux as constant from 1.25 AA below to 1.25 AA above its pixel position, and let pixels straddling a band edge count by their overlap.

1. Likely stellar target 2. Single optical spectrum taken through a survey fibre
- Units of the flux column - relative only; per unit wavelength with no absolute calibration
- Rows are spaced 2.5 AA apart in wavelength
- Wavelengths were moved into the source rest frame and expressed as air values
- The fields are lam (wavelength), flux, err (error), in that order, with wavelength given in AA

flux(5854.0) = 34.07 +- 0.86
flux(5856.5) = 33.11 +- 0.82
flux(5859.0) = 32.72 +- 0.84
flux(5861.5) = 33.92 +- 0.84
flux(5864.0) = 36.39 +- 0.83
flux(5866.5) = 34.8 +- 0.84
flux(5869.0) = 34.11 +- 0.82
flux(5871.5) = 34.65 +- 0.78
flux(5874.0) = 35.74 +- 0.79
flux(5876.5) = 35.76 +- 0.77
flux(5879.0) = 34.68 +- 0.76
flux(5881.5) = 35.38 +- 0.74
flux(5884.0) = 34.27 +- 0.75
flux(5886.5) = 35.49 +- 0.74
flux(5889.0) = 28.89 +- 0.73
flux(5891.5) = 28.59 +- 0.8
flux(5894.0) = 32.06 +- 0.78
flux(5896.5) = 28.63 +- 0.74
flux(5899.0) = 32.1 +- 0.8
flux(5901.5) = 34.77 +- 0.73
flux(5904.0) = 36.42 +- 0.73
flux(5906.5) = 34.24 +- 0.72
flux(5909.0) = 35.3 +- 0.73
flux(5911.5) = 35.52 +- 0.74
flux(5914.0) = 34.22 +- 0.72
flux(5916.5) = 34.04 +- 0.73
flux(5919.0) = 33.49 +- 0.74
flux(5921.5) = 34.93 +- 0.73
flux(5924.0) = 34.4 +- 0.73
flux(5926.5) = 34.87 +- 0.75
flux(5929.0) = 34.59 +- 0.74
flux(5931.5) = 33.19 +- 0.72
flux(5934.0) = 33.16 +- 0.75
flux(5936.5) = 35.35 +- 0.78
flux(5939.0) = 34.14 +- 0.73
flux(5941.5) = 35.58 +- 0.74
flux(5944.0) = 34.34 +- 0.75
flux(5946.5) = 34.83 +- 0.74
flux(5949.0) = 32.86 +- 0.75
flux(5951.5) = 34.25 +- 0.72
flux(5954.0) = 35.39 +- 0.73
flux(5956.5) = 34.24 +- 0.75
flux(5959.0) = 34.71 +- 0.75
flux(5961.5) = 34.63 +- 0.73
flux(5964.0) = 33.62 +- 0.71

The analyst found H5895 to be 6.14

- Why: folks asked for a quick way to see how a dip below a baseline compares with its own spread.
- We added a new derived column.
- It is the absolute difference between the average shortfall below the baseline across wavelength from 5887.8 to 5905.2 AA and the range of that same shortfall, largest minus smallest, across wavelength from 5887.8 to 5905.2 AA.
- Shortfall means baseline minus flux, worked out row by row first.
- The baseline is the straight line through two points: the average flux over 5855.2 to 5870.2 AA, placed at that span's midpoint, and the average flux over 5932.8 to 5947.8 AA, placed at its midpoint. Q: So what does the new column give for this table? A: 5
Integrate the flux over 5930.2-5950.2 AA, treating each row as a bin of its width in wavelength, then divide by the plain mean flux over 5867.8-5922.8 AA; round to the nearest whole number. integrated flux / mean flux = 20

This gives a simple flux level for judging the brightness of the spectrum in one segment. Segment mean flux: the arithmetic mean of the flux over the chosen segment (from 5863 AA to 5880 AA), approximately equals 35.2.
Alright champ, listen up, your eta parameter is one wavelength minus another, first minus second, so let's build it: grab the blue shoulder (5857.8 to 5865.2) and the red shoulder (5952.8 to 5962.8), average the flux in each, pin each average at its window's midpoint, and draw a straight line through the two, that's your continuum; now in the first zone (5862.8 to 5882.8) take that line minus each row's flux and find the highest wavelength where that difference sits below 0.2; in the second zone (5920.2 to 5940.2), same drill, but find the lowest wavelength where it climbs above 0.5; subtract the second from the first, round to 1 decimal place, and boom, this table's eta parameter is -50.0 AA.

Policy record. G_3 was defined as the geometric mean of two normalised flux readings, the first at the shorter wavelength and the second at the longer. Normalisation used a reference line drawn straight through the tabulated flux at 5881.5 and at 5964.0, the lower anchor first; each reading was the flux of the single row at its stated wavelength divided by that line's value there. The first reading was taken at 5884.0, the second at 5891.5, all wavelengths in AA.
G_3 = 0.89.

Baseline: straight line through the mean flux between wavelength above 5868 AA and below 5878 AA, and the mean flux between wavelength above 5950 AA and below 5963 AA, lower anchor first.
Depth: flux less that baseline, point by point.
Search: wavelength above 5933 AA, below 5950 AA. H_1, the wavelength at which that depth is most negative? 5949.0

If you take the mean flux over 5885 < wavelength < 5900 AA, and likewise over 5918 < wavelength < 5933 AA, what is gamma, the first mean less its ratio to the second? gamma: 30.1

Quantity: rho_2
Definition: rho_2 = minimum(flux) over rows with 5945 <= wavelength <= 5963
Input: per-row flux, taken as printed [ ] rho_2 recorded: 32.86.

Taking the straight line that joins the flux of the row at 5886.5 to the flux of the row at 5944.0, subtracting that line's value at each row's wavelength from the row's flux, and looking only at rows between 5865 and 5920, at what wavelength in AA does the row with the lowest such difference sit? 5891.5 AA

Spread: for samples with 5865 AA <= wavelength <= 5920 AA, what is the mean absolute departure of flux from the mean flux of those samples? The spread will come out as 1.72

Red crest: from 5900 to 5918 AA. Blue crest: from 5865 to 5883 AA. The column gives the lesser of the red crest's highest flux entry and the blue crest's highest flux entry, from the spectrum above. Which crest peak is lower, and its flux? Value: 35.8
